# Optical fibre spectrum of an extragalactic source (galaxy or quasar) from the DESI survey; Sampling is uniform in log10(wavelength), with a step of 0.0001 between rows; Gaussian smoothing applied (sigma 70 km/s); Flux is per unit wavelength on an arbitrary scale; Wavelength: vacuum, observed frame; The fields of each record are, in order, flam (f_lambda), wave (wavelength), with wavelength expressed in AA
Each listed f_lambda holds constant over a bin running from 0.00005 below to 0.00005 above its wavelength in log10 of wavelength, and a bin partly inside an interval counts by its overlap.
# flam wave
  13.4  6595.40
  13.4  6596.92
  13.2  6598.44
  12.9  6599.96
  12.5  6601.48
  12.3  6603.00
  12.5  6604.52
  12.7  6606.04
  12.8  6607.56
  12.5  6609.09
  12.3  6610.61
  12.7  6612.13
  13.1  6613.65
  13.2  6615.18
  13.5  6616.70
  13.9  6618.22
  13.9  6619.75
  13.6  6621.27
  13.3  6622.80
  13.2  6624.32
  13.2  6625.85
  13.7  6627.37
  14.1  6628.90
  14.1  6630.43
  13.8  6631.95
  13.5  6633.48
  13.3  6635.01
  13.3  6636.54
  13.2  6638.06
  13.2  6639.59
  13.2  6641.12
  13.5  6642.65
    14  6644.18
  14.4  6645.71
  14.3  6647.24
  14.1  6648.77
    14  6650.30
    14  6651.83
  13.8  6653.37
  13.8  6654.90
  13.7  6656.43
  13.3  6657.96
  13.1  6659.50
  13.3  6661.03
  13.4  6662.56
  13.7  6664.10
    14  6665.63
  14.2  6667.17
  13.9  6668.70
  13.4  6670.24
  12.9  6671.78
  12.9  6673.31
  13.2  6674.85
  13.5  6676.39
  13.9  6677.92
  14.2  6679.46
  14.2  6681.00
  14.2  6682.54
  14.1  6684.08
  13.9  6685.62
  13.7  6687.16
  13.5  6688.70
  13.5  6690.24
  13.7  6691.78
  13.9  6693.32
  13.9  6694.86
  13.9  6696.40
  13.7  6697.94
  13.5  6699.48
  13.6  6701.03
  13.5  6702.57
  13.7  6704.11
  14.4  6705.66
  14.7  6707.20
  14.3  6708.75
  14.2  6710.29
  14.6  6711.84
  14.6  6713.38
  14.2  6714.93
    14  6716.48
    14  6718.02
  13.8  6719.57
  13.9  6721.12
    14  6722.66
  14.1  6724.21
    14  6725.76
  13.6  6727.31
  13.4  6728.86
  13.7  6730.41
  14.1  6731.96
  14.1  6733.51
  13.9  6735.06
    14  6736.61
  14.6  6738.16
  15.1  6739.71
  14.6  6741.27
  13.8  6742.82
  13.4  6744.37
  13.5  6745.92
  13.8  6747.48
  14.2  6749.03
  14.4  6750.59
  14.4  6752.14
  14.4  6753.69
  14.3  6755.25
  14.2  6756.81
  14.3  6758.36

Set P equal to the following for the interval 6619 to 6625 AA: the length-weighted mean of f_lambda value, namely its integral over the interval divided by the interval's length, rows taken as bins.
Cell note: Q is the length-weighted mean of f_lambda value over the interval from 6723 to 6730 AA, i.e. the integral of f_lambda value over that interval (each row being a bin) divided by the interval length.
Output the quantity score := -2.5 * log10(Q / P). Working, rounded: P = 13.51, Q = 13.8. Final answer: -0.021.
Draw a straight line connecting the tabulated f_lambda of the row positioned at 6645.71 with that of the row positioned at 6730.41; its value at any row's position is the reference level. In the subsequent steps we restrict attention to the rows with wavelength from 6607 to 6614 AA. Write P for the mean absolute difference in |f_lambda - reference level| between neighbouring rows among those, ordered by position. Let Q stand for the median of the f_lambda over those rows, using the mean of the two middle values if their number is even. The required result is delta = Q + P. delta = 13.0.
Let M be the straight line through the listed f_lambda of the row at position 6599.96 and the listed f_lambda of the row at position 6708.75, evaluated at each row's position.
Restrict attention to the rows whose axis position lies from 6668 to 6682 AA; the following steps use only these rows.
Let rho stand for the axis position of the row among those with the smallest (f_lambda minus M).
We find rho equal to 6673.31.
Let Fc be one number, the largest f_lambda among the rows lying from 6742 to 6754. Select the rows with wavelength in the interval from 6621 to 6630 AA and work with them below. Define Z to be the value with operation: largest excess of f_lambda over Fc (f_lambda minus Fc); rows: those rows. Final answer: -0.3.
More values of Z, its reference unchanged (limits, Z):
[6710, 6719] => 0.2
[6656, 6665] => -0.7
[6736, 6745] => 0.7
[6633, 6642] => -0.9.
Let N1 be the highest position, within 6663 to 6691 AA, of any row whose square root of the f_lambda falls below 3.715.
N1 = 6690.24 AA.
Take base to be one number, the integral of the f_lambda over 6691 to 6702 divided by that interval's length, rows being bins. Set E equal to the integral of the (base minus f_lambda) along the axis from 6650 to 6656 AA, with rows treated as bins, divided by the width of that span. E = -0.1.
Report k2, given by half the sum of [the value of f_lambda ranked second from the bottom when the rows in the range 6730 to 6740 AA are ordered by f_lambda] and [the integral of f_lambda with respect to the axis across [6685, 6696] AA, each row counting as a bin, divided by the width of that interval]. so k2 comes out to 13.8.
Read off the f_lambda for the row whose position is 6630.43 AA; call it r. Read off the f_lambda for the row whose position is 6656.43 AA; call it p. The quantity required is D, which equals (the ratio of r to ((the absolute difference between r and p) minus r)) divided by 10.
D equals -0.103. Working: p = 13.7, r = 14.1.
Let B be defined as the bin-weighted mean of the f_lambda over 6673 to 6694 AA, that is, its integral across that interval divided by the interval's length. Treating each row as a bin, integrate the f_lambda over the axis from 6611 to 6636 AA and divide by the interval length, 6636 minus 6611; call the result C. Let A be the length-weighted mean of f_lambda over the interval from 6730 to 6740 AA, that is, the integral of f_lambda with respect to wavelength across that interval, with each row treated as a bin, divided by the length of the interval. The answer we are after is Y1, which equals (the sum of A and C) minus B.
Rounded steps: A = 14.2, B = 13.8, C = 13.49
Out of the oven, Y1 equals 13.9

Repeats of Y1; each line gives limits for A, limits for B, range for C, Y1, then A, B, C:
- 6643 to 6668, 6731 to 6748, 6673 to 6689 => 13.5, 13.8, 14.1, 13.78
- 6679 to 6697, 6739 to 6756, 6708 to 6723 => 13.9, 13.9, 14.2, 14.17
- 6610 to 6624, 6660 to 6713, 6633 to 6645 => 12.9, 13.3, 13.8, 13.40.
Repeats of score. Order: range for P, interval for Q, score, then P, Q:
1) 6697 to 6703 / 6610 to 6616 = 0.061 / 13.59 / 12.8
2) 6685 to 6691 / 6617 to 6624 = 0.000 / 13.64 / 13.6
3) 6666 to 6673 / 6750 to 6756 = -0.063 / 13.57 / 14.4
